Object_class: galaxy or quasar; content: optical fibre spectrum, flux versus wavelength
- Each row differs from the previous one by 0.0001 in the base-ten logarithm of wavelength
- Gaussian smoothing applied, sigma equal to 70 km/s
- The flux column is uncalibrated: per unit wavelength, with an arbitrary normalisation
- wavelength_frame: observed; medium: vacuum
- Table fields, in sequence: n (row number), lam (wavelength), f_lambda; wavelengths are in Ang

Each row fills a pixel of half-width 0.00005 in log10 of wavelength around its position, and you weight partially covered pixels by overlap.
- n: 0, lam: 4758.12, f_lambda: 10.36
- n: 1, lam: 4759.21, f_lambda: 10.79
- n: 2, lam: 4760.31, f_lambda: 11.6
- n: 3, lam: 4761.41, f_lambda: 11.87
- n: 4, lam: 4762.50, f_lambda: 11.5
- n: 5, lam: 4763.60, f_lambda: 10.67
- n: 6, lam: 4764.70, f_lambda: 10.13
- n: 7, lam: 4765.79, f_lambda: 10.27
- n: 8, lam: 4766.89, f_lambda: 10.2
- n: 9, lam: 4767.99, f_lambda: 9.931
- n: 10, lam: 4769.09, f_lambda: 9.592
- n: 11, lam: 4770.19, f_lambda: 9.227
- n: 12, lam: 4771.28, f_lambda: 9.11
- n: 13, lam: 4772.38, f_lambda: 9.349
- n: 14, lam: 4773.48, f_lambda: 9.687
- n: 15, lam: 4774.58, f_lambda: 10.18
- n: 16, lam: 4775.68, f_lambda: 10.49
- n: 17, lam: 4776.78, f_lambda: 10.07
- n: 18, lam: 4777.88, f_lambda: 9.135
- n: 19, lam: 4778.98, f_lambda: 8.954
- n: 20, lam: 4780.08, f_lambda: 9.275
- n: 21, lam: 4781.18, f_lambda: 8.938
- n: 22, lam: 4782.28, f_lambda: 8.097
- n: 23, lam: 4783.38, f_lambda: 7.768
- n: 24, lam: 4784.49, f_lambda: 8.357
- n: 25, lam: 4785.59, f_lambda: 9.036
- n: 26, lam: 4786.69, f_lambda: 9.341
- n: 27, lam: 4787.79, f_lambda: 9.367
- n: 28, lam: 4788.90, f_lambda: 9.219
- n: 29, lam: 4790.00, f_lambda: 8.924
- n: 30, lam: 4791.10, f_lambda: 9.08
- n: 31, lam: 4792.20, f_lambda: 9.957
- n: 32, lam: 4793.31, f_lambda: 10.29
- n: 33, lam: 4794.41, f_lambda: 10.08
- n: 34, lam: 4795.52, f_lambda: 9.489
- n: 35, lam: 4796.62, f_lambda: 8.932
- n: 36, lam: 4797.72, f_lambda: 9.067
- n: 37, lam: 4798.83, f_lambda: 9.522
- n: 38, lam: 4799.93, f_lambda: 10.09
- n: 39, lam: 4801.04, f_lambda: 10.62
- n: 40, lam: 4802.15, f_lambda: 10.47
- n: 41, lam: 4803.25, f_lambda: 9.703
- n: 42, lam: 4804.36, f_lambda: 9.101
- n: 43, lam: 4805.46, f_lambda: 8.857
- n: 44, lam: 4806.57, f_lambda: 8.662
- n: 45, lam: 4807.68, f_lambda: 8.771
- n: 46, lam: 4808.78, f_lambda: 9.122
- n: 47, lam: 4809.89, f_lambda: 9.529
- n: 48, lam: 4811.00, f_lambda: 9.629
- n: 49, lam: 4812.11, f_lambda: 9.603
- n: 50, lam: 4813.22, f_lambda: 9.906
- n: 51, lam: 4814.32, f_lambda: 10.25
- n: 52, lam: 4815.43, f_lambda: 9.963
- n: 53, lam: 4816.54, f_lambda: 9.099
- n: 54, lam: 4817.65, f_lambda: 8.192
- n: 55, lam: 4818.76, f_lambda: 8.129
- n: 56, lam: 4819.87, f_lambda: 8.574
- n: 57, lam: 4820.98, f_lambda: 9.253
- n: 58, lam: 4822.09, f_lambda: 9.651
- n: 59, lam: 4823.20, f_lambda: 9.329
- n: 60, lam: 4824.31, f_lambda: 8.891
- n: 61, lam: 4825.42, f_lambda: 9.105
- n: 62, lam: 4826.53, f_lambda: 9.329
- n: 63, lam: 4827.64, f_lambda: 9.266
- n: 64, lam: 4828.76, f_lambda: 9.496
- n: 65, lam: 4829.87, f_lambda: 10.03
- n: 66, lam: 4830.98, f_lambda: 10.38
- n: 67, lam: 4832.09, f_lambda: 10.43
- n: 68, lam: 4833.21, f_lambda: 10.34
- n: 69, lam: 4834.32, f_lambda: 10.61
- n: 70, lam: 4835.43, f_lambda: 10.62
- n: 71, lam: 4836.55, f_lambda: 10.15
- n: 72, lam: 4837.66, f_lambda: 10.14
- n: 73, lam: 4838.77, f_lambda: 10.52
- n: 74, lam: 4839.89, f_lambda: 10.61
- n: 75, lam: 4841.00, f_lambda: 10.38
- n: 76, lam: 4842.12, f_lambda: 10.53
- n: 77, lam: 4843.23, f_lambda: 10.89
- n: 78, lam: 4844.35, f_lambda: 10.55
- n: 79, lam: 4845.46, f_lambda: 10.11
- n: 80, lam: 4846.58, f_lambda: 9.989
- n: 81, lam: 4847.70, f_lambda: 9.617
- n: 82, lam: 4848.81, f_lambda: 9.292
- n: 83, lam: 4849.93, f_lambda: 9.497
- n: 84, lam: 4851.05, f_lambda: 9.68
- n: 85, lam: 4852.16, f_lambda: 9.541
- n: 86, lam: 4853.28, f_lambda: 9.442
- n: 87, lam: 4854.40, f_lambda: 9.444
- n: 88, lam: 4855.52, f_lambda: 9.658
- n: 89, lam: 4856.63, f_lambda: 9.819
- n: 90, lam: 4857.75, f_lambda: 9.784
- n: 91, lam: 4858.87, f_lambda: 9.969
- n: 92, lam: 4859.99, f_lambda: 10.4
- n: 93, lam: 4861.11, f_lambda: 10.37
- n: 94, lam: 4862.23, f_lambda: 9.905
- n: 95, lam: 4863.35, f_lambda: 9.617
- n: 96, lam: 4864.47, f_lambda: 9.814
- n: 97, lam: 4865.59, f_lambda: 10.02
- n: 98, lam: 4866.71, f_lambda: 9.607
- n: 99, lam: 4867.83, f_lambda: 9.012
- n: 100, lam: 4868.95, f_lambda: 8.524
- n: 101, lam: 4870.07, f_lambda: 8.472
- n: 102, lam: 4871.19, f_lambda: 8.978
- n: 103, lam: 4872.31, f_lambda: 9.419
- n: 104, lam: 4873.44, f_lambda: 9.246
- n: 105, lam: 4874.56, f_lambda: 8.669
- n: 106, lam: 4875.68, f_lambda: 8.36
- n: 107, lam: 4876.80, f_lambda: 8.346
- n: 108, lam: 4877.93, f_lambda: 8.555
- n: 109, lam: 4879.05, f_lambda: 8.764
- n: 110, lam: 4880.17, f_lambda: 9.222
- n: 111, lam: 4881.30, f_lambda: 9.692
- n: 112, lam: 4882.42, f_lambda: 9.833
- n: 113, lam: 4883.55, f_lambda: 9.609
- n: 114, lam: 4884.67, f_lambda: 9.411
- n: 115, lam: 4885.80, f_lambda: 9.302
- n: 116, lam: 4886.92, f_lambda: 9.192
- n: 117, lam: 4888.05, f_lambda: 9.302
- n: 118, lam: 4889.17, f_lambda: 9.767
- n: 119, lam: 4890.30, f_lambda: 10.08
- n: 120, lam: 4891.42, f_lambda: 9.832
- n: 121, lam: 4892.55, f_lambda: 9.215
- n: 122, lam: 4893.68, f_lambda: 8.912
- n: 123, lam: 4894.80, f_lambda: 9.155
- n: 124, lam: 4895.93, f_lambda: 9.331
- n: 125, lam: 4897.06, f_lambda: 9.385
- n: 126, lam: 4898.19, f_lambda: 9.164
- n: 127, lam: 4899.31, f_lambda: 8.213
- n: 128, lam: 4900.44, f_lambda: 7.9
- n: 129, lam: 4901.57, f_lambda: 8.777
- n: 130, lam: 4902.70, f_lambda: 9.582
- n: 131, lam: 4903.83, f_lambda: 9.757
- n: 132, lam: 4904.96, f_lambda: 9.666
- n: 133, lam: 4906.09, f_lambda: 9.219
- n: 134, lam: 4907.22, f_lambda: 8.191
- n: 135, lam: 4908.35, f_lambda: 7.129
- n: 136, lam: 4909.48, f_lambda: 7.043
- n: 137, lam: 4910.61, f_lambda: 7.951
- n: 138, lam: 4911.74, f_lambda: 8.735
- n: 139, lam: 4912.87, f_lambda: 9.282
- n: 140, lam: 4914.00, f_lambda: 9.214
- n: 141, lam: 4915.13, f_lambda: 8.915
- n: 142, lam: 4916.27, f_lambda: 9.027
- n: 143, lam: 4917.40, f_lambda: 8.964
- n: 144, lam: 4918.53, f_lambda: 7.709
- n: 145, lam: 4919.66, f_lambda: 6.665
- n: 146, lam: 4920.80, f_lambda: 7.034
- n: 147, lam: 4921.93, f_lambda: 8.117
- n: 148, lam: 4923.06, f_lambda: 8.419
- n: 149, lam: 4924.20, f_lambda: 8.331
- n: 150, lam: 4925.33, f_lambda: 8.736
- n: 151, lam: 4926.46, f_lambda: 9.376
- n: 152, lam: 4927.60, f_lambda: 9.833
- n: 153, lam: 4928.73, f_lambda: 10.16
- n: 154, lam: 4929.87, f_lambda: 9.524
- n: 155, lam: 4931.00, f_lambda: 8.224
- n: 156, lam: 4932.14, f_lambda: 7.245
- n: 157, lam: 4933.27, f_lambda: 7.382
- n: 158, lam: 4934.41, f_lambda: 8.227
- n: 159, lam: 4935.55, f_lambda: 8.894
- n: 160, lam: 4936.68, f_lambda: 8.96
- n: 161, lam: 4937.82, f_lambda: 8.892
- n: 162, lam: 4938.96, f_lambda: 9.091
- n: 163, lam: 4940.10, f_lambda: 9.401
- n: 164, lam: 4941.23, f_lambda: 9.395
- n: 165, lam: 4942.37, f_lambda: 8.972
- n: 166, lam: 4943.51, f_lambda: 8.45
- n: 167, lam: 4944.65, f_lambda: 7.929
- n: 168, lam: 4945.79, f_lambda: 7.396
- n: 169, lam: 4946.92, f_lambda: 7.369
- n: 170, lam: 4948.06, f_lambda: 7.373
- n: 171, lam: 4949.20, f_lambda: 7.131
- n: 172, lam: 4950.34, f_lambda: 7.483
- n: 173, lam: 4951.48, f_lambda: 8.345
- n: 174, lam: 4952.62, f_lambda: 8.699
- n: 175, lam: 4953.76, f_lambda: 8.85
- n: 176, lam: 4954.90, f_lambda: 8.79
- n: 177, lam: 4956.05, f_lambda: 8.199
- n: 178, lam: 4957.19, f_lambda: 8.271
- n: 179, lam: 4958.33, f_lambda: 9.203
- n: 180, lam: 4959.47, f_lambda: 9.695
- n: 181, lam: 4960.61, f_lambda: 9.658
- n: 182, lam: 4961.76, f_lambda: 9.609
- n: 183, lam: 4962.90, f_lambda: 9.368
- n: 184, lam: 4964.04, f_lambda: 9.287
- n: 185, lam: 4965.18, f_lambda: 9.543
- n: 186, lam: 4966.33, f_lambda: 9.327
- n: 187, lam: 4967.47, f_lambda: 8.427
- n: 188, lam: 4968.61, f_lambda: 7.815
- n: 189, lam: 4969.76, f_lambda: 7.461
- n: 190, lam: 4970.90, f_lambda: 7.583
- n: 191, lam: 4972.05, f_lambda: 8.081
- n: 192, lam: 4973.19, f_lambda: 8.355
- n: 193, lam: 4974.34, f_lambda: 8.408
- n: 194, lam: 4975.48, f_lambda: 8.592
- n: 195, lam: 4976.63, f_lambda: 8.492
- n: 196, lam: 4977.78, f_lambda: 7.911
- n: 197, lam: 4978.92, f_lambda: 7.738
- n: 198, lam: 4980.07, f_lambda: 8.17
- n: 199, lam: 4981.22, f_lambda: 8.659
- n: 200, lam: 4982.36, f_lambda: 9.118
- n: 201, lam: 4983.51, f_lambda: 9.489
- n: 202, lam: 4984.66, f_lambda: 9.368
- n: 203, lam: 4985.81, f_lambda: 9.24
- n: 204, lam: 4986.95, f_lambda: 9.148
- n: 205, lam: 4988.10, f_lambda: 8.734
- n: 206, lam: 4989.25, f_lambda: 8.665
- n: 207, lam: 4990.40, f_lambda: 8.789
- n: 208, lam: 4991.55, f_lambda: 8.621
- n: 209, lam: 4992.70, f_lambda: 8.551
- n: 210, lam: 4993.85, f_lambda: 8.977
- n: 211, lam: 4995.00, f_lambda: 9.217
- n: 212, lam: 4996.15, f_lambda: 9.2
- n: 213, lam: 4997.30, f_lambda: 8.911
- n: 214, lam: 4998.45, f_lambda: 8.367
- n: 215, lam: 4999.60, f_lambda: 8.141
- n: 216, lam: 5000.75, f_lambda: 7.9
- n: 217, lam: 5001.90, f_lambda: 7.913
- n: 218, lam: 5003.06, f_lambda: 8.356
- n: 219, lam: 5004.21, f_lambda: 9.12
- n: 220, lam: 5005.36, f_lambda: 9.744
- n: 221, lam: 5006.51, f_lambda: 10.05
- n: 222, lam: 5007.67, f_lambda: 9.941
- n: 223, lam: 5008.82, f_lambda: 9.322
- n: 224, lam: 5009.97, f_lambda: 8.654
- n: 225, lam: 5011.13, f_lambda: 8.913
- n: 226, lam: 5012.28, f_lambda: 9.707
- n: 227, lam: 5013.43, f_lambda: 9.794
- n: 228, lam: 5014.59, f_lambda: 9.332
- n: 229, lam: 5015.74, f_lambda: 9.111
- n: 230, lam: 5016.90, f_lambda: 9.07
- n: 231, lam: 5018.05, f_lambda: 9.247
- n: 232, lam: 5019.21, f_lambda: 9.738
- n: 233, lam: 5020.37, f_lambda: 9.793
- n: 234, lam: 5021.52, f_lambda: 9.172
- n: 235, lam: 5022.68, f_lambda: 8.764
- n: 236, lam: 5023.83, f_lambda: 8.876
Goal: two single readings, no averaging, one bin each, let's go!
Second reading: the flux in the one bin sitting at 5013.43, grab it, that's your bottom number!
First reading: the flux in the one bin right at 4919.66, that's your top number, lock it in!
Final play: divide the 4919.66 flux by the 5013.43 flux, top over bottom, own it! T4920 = 0.68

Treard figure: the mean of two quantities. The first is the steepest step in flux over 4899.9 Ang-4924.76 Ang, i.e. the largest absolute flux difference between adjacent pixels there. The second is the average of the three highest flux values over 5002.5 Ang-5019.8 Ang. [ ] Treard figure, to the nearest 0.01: 5.59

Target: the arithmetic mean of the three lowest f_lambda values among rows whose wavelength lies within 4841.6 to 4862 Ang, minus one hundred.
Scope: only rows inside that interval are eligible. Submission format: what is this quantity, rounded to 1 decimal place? -90.6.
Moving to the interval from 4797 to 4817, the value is -91.2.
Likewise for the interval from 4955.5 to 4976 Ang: -92.4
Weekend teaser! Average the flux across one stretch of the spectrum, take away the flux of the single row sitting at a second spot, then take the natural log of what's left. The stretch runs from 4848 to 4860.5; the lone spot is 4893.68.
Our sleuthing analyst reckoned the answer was -0.26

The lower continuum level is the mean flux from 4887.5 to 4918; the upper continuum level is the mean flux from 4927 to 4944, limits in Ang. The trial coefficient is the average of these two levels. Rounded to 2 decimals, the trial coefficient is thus 8.90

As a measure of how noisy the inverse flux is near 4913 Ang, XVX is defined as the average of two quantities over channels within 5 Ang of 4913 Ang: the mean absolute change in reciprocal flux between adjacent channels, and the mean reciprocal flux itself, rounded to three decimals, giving 0.062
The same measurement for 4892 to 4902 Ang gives 0.059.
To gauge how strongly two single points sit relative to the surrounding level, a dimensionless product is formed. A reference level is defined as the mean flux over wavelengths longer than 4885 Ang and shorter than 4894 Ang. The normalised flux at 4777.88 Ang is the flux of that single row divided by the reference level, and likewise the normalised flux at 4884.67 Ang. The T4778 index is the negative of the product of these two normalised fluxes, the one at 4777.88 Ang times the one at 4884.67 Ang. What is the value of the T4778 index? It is -0.96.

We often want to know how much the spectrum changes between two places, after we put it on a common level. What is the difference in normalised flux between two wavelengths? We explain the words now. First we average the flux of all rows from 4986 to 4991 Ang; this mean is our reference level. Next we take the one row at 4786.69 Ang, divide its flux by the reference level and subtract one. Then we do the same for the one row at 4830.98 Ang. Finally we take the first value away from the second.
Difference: 0.12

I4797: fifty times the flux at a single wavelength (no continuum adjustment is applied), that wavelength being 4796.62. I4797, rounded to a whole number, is 447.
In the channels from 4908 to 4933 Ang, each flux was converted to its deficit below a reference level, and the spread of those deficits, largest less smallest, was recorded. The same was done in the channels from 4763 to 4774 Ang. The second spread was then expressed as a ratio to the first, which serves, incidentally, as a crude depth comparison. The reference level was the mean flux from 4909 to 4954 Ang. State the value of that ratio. 0.45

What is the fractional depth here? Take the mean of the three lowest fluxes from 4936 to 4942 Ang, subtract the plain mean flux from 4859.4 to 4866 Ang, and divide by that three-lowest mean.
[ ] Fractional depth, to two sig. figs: -0.12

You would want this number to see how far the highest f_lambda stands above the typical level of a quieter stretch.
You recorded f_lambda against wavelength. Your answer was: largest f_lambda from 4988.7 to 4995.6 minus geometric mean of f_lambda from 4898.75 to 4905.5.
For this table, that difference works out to 0.27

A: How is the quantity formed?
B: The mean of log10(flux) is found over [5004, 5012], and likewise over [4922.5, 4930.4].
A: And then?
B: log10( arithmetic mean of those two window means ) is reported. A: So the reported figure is -0.014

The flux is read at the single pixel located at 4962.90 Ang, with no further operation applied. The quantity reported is 9.368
